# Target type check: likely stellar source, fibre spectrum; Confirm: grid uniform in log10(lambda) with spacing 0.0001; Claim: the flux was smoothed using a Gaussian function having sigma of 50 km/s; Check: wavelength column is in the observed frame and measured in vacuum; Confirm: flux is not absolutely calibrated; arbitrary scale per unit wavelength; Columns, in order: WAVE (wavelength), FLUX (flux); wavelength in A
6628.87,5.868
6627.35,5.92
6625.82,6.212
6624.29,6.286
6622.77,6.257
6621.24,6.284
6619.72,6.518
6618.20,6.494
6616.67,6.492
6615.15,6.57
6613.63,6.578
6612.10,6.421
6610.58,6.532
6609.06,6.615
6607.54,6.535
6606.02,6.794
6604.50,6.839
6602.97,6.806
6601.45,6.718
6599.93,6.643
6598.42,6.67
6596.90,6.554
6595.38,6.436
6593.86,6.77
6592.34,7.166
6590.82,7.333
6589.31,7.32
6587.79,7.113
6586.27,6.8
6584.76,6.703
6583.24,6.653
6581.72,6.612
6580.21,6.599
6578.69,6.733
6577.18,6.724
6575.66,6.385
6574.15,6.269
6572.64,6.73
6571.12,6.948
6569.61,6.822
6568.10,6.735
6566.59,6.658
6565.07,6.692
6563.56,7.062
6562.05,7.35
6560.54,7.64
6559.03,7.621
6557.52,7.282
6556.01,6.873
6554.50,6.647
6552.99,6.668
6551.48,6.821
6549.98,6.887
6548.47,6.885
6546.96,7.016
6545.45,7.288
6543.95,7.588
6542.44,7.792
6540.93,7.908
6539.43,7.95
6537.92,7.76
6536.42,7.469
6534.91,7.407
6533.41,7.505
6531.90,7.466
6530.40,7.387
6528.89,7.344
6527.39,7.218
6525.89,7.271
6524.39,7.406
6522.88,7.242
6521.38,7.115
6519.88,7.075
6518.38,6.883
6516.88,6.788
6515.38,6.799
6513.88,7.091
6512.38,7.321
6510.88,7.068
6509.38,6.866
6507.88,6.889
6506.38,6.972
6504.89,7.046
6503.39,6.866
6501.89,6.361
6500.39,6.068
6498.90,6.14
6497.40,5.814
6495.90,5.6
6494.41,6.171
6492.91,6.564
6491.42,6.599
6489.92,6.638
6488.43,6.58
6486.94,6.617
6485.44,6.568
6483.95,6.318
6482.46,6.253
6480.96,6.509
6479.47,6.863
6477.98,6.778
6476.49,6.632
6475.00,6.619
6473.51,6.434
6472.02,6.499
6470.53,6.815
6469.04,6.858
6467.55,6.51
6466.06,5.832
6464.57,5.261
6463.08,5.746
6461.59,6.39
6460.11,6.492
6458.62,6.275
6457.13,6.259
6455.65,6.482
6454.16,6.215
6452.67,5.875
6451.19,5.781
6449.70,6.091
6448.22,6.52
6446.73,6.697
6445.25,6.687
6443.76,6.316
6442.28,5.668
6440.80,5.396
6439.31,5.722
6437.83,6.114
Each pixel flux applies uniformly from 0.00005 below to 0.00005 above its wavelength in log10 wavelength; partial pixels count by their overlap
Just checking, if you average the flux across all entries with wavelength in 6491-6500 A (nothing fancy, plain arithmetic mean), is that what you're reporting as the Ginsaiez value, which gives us 6.1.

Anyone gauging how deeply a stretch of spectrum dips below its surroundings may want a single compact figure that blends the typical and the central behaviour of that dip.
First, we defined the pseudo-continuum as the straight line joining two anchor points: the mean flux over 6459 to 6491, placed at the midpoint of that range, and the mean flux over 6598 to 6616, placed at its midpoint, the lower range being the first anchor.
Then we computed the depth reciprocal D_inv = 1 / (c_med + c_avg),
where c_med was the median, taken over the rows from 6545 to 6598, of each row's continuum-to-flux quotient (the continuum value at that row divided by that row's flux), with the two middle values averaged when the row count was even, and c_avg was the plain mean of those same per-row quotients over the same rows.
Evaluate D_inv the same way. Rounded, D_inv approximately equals 0.52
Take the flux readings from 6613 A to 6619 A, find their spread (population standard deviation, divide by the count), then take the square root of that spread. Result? 0.20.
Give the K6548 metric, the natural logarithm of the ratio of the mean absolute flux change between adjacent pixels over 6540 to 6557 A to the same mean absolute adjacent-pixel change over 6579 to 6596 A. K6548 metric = -0.09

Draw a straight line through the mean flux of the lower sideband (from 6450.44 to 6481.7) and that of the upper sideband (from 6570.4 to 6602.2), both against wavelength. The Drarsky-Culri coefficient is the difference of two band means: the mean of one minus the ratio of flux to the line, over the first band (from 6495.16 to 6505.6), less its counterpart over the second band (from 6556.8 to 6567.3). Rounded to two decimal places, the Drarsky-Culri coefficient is 0.11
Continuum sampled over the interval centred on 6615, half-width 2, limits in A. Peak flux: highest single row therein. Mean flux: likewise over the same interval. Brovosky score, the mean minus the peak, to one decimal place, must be 0.0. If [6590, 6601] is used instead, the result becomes -0.5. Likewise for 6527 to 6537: -0.1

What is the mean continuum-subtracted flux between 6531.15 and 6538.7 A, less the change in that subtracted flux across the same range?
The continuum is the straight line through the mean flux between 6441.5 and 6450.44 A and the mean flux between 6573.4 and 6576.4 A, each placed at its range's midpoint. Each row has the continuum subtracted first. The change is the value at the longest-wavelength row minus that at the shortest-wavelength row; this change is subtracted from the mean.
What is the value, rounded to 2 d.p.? 0.90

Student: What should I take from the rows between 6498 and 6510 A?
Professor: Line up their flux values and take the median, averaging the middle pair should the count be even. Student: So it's 6.87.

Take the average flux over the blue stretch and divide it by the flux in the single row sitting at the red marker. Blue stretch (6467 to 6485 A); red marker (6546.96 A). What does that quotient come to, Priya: 0.94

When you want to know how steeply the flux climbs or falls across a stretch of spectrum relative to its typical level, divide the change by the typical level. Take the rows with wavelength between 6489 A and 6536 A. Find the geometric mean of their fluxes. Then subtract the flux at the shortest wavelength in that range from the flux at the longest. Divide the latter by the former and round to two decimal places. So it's 0.11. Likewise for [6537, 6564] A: -0.10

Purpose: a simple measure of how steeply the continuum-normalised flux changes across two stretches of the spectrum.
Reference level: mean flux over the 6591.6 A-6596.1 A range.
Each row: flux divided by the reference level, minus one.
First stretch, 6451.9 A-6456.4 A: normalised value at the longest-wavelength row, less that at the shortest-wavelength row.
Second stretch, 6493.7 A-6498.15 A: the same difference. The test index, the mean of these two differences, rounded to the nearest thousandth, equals 0.018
